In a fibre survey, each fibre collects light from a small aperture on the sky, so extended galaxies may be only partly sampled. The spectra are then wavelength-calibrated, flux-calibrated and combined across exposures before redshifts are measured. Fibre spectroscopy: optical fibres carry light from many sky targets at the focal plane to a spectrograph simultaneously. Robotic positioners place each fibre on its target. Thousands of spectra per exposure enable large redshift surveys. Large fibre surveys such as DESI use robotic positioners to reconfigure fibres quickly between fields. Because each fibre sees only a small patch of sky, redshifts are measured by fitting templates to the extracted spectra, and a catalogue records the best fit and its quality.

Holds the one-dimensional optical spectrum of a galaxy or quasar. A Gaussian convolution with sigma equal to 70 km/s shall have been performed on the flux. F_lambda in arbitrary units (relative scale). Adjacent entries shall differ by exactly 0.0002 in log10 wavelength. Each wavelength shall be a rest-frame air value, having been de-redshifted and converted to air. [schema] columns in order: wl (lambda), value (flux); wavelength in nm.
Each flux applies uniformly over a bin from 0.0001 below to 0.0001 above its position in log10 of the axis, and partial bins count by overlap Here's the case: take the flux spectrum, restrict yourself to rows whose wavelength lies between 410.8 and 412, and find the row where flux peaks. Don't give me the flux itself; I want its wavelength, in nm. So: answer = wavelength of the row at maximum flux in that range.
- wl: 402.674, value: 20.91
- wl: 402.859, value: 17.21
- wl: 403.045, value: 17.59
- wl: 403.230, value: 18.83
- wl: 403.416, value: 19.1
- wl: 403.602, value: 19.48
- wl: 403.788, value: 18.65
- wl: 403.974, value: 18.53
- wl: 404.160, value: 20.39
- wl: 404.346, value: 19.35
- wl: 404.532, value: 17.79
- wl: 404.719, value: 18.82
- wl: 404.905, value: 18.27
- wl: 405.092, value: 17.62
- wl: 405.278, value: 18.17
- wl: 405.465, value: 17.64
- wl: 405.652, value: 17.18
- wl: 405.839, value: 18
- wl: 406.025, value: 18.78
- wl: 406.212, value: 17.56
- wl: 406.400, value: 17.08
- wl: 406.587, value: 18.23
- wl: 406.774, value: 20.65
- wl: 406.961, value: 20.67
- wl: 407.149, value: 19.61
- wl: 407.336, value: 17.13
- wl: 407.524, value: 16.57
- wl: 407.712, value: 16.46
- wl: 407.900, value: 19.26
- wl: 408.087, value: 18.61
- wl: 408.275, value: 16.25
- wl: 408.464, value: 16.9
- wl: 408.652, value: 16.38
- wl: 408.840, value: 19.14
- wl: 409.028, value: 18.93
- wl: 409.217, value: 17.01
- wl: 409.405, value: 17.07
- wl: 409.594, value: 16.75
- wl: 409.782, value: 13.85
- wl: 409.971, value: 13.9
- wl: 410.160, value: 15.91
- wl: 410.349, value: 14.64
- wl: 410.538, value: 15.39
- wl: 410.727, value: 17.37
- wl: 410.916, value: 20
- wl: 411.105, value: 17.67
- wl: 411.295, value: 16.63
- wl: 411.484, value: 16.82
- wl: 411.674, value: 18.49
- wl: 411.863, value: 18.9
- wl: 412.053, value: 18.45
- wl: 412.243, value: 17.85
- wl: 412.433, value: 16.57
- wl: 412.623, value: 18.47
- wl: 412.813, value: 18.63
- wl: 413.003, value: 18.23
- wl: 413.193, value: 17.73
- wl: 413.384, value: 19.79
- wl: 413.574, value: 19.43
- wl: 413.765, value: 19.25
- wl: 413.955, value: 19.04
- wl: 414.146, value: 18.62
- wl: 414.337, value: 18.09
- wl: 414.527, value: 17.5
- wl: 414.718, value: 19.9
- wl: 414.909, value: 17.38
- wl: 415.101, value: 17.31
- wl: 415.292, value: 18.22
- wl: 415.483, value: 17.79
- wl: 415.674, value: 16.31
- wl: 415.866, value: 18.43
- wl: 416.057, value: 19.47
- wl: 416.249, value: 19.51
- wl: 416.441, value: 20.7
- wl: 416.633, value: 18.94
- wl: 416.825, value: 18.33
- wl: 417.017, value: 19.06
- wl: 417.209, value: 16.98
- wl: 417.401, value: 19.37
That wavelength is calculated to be 410.916 nm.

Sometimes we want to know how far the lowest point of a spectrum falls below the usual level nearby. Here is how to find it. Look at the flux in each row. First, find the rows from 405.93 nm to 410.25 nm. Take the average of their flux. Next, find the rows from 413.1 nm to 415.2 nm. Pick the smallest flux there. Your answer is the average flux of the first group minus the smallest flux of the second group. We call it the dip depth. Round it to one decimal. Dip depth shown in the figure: 0.2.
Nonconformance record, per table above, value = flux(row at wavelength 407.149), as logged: 19.61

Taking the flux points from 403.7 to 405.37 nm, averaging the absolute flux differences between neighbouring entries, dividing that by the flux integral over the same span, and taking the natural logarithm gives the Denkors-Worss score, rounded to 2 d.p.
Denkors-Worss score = -3.52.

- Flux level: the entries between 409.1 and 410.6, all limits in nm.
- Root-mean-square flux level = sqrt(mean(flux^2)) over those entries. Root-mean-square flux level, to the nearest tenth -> 15.6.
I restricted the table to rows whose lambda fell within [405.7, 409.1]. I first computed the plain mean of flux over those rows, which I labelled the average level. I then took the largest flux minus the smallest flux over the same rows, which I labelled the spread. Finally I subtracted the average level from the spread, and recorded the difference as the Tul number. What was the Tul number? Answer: -13.7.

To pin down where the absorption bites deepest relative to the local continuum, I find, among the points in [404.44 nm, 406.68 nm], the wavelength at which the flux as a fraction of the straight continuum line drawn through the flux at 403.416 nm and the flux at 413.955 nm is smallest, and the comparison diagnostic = 406.400 nm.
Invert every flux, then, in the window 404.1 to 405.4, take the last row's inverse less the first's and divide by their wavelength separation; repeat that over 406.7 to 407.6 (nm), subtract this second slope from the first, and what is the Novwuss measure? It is -0.011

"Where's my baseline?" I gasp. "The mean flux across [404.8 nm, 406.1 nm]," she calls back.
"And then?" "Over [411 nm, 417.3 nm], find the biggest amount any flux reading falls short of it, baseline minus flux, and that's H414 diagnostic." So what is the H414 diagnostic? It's 1.6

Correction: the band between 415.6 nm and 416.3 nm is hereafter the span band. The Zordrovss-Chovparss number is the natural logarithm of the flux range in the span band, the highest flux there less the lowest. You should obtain 1.2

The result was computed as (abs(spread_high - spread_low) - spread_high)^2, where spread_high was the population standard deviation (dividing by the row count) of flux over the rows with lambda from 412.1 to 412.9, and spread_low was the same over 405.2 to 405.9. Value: 0.14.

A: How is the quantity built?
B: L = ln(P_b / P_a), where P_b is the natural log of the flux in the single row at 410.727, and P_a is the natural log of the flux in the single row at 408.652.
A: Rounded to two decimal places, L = 0.02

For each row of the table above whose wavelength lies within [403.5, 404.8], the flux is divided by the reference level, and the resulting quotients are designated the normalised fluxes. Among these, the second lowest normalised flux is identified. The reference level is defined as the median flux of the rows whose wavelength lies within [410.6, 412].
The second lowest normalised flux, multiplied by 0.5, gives 0.52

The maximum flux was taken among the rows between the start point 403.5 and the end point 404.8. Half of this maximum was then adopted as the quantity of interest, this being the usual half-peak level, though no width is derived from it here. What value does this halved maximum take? 10.2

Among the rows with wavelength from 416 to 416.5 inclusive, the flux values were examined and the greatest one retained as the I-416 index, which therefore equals 20.7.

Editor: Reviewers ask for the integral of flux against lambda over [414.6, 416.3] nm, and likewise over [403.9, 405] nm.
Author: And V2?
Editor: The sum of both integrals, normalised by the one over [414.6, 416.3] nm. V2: 1.7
